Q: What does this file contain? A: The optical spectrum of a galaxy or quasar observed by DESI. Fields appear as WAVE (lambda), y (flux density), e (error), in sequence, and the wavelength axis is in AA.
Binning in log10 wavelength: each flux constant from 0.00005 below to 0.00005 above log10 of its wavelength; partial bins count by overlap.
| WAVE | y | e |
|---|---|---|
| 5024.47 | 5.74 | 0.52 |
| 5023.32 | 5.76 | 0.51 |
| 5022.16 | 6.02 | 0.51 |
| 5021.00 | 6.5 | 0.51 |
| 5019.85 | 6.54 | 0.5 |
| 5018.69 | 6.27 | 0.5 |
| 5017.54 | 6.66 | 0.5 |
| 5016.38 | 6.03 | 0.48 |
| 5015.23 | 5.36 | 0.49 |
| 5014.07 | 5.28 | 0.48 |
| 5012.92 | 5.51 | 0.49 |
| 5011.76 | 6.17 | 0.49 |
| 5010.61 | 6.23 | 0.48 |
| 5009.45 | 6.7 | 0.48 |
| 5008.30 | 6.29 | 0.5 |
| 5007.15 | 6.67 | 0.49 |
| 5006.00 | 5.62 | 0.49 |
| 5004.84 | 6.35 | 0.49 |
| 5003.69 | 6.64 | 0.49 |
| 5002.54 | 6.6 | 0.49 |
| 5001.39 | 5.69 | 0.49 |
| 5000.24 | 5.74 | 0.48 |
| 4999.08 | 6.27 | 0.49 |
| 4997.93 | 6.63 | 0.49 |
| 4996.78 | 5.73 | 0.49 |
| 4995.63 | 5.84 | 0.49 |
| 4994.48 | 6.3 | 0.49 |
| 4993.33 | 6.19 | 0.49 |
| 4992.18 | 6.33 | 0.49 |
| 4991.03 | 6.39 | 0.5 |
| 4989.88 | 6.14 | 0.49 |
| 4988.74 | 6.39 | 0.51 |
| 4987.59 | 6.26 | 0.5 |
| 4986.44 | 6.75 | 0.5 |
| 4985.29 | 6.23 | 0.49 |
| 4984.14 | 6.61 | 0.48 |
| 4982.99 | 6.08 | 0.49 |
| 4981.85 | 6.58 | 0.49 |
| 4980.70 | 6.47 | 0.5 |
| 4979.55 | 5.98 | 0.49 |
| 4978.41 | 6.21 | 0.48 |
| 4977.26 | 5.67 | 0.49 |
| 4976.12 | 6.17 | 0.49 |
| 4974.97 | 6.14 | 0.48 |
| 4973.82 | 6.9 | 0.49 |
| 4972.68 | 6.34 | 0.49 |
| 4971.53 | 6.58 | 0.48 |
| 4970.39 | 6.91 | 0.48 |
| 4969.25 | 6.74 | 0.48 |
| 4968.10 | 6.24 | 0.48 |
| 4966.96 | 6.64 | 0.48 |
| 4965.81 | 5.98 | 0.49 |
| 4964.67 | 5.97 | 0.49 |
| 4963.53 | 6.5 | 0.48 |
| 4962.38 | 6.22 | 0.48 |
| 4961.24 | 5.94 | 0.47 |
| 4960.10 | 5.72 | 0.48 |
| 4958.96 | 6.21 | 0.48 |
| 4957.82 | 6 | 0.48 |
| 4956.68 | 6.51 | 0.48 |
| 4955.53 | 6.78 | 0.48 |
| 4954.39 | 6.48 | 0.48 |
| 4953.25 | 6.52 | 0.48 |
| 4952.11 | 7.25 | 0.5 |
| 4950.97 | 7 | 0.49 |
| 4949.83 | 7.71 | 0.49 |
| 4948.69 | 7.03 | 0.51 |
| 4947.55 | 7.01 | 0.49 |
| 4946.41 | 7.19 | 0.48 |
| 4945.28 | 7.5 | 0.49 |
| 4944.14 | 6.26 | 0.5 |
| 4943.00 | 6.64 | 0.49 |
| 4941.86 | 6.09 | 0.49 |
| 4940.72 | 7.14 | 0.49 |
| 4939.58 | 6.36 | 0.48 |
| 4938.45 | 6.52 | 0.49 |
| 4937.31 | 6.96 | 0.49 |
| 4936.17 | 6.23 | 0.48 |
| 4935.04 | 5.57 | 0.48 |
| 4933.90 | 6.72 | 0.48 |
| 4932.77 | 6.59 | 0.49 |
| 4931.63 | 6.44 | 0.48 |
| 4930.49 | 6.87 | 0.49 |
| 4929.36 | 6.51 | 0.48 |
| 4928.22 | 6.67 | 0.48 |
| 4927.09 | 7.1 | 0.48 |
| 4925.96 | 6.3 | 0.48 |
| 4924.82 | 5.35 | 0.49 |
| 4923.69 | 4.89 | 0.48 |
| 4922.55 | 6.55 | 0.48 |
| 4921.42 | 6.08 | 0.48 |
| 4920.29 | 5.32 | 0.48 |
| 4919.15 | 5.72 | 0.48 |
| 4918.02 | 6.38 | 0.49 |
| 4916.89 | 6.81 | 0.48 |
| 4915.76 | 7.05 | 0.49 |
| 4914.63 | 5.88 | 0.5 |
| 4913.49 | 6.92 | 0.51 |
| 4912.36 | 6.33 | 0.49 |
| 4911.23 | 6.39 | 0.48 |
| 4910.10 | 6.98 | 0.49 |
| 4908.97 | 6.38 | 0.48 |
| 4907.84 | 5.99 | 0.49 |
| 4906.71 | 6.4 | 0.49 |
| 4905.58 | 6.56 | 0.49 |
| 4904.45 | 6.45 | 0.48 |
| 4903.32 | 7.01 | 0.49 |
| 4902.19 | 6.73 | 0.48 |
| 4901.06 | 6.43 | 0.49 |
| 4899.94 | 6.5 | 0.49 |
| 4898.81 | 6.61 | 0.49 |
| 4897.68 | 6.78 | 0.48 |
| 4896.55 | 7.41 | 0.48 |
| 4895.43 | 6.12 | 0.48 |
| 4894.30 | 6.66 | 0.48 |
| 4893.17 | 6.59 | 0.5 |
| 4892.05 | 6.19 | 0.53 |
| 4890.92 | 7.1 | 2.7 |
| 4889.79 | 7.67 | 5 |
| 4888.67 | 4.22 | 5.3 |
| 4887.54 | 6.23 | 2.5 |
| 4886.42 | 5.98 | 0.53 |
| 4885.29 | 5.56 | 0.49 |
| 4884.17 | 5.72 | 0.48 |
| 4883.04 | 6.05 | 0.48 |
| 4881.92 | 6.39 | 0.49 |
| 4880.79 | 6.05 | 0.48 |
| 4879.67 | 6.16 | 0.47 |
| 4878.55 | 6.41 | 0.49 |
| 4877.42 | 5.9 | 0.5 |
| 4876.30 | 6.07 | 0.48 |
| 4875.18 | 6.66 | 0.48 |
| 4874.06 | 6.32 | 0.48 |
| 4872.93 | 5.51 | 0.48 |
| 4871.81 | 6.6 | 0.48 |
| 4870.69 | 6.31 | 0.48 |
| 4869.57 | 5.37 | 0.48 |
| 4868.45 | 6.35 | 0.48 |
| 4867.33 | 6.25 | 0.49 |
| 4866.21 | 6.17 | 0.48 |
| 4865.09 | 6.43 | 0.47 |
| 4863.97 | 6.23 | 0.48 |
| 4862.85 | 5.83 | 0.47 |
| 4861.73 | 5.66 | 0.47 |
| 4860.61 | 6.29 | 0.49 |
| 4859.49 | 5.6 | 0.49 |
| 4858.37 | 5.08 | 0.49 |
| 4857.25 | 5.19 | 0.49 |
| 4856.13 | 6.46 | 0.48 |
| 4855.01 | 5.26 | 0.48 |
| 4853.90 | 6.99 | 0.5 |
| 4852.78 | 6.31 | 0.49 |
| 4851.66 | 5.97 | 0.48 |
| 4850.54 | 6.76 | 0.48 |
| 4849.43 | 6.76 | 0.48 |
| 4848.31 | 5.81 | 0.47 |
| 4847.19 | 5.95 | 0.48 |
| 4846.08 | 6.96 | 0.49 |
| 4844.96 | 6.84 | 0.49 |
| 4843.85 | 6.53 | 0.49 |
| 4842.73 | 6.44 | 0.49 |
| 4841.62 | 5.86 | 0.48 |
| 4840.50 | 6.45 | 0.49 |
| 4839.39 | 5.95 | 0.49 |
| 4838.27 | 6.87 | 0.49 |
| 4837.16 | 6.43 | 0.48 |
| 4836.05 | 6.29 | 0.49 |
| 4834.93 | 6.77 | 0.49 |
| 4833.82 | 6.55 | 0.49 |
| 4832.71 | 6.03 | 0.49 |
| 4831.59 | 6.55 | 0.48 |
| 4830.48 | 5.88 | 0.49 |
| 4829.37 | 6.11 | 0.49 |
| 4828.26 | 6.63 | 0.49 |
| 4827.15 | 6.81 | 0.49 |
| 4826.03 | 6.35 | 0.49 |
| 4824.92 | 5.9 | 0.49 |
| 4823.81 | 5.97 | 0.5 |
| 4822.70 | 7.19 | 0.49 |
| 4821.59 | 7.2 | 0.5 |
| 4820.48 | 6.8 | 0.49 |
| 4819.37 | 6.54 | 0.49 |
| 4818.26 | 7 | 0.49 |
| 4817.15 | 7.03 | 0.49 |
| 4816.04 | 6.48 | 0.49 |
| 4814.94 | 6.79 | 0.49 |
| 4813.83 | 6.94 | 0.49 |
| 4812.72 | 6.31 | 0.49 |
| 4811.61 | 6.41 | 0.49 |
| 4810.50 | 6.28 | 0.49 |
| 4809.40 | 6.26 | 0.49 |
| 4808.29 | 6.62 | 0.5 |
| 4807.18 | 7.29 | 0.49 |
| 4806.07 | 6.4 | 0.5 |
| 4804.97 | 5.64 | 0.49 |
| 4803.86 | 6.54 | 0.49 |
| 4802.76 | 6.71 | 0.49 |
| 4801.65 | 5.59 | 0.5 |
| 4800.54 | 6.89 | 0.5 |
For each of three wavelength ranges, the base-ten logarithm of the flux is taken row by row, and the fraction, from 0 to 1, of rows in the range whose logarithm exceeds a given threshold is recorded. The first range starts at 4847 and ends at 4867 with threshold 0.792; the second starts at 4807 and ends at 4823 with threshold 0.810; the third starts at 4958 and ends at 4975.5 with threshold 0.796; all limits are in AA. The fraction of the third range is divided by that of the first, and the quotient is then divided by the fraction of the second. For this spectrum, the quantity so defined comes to 1.4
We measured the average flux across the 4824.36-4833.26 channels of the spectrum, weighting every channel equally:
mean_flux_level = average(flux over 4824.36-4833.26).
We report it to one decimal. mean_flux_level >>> 6.3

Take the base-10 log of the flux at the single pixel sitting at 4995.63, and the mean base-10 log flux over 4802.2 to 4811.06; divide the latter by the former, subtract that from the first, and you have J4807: -0.29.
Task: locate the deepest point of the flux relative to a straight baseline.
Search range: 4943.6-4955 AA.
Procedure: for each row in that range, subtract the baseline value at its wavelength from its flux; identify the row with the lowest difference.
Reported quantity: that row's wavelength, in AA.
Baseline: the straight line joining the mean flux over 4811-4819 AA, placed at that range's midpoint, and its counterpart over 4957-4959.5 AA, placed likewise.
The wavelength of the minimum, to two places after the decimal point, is 4944.14 AA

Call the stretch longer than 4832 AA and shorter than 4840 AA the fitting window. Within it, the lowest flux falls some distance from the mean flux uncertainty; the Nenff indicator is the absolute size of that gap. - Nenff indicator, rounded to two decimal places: 5.46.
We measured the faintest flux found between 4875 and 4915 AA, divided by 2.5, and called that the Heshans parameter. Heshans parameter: 1.69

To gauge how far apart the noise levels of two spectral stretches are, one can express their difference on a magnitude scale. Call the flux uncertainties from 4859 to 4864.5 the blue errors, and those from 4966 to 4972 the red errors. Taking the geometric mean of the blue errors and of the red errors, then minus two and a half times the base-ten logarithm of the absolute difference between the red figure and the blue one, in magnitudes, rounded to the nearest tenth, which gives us 10.2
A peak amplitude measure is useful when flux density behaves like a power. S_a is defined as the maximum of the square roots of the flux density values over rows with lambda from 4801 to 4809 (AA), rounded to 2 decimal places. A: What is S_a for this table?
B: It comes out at 2.70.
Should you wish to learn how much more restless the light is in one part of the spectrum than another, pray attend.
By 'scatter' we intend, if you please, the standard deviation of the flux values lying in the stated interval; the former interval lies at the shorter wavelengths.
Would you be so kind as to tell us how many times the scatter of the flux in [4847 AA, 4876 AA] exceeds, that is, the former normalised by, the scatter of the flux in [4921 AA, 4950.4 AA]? 0.83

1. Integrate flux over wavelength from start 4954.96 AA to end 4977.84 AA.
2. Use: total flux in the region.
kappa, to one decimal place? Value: 144.3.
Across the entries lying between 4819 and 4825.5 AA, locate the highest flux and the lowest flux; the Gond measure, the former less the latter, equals 1.3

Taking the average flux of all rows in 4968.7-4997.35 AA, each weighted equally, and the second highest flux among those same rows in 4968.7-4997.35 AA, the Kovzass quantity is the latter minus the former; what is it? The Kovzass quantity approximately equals 0.58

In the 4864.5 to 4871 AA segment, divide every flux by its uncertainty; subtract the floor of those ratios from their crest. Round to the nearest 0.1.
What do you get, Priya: 2.5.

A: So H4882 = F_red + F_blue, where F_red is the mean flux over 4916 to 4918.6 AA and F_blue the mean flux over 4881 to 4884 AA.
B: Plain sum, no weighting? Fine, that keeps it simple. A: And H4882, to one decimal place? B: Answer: 12.8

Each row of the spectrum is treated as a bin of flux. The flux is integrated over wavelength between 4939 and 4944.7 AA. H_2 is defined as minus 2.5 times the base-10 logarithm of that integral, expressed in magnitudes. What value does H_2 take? -3.92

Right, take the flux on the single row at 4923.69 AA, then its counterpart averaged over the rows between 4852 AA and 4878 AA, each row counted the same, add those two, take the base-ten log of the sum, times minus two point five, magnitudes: -2.60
